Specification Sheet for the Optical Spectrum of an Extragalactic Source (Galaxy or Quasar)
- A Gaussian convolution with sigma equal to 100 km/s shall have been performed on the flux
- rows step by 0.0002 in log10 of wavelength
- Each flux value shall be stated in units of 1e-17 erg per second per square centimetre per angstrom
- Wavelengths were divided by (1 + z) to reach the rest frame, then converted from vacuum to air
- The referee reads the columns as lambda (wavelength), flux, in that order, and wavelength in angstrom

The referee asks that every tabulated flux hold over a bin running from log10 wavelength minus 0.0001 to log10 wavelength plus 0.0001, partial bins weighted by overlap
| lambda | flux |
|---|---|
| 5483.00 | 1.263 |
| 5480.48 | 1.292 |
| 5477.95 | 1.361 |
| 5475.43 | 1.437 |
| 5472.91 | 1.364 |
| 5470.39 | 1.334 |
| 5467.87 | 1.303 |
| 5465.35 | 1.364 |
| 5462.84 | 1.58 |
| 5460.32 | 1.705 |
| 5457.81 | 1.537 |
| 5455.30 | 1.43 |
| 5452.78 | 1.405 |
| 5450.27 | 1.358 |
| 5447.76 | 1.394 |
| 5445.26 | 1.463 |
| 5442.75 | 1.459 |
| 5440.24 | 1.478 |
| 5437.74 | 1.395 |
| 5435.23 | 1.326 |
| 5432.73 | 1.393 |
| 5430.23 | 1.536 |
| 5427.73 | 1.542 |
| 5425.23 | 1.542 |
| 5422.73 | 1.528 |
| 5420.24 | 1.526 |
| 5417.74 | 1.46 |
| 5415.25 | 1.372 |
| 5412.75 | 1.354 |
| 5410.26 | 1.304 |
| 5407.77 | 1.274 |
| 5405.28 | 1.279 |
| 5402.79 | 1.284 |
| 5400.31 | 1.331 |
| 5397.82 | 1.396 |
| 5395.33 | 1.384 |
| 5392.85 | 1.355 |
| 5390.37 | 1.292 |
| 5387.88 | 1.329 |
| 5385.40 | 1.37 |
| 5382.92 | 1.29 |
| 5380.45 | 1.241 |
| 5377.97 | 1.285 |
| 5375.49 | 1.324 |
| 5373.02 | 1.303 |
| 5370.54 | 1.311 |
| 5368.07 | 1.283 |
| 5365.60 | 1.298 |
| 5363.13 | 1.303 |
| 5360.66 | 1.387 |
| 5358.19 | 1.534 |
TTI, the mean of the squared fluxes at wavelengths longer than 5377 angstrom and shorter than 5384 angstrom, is 1.62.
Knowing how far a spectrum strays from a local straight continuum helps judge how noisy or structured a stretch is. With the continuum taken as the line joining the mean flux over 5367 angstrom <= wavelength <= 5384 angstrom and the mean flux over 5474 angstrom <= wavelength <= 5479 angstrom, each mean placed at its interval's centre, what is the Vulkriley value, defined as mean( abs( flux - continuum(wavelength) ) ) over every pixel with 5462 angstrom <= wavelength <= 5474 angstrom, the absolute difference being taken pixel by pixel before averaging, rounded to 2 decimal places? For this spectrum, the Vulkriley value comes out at 0.08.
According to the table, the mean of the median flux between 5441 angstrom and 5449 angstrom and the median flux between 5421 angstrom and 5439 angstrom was 1.49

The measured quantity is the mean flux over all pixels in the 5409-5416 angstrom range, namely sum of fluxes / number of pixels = 1.34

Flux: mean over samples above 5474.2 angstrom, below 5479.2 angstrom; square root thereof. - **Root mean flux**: 1.183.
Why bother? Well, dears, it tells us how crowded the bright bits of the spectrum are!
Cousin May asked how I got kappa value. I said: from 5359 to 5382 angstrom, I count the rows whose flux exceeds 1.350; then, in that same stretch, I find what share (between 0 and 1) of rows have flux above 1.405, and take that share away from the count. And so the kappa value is 1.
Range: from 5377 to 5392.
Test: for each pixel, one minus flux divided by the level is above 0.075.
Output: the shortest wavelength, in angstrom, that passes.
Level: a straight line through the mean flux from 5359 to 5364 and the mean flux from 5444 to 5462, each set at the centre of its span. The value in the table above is 5380.45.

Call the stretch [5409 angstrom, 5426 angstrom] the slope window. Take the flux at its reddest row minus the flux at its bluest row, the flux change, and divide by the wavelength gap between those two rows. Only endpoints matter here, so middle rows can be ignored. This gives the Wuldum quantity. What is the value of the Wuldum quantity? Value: 0.016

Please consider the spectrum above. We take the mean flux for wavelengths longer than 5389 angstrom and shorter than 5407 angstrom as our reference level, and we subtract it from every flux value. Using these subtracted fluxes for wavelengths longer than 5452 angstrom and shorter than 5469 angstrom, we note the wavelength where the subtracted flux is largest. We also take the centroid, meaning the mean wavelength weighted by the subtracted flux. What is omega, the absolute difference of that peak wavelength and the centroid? 1.0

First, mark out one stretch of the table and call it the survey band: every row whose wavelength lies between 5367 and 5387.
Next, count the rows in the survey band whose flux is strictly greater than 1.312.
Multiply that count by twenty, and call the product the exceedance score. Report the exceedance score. 40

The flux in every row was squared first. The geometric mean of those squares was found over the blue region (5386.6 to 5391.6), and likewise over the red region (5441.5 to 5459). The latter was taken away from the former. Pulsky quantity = -0.3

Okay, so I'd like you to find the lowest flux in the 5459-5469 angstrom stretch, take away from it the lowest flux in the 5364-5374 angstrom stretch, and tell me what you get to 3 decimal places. 0.020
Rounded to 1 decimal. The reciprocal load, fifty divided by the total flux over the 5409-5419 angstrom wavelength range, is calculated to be 9.1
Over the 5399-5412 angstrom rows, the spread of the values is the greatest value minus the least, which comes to 0.057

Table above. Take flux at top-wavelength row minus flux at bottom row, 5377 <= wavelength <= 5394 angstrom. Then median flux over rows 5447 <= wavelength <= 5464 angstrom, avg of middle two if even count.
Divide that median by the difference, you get 20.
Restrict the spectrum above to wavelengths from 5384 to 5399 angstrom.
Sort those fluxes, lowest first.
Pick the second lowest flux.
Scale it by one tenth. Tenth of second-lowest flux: 0.133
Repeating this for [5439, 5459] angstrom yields 0.139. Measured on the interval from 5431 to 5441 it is 0.139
